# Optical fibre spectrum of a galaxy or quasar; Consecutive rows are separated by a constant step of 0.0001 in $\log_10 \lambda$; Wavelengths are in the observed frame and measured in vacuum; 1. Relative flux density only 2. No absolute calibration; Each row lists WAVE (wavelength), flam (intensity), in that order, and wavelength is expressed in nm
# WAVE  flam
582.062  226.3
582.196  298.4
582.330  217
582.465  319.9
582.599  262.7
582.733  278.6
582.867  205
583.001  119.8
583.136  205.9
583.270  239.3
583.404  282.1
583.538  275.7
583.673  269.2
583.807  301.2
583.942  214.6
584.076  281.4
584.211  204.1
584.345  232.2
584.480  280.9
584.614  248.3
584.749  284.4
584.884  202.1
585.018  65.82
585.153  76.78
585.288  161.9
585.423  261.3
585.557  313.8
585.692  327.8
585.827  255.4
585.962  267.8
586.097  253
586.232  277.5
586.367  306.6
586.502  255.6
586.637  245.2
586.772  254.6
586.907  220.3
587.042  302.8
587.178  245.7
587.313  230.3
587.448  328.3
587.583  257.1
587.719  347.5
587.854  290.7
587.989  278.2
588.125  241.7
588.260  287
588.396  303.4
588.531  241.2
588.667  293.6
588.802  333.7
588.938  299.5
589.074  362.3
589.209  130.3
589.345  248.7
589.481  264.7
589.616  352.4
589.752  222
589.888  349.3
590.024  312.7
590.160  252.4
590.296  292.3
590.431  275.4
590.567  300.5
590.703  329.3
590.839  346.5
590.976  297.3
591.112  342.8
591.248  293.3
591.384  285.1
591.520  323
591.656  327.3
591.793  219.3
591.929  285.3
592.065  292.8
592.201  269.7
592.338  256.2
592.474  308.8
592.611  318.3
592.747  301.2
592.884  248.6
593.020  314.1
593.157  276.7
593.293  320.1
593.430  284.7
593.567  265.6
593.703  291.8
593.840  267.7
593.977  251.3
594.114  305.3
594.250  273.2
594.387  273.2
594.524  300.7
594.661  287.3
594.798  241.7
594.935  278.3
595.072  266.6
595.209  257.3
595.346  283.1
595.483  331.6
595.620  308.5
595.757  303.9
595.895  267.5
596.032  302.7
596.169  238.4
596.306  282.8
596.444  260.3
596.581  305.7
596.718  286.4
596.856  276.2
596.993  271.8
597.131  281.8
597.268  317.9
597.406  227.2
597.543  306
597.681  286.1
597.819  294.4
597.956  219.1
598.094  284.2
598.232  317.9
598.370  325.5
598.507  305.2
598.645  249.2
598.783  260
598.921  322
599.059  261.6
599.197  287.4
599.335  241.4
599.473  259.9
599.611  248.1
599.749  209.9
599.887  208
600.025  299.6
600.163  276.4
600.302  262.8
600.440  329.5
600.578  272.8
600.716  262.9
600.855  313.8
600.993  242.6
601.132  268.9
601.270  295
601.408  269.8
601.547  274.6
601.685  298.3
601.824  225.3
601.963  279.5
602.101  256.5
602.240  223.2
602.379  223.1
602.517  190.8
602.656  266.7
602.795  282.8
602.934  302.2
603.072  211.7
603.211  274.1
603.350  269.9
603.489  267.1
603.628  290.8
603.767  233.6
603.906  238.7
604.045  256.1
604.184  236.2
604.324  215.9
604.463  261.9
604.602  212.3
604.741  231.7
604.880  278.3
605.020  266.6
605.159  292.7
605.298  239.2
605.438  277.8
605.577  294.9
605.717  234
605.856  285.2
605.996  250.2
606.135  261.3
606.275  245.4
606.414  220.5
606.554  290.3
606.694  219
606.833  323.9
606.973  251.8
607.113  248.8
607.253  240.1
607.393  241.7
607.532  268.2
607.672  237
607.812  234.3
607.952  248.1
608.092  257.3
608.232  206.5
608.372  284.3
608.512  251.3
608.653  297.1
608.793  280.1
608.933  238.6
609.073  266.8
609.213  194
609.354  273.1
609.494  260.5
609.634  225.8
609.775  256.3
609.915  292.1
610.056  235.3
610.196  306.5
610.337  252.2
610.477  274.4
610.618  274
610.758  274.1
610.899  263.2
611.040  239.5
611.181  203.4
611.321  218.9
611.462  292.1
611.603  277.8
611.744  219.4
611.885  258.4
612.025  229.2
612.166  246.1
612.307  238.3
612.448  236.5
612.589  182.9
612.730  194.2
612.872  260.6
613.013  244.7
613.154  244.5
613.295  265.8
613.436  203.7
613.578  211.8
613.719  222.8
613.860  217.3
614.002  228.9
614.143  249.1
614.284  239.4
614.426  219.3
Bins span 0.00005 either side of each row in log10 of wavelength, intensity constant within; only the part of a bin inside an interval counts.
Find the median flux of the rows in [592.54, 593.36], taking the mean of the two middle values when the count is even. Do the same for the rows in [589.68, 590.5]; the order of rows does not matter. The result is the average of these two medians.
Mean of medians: 296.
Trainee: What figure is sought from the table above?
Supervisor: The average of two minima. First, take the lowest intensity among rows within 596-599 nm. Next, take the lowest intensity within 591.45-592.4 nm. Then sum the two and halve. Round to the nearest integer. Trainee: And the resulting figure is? 219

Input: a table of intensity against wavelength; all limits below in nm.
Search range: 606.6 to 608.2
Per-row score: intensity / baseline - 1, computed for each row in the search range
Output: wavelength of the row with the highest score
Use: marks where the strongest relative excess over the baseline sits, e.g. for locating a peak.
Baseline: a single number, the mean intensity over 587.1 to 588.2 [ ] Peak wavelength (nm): 606.833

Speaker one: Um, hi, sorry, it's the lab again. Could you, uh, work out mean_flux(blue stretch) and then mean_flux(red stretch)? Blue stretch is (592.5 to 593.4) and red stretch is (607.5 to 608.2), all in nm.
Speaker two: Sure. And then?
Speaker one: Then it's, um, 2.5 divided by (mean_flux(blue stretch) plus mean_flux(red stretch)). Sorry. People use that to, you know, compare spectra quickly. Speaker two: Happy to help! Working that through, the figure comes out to 0.0046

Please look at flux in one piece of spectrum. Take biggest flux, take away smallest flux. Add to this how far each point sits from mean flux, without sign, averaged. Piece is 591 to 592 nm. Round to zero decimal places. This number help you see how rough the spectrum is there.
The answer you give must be 153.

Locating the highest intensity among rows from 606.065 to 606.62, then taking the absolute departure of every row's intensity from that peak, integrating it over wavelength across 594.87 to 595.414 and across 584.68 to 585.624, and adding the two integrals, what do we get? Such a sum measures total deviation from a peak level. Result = 106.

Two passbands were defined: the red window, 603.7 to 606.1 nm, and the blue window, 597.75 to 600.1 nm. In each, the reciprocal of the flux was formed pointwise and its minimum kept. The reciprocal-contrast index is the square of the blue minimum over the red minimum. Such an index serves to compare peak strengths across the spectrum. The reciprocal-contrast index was 0.82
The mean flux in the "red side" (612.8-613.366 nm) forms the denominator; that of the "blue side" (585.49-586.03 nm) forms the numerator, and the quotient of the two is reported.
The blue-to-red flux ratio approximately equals 1.15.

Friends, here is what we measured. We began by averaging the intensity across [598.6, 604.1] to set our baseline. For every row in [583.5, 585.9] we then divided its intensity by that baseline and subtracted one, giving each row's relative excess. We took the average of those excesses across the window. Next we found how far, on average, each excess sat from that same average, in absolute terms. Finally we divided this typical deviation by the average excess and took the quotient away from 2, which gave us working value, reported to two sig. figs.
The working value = 4.1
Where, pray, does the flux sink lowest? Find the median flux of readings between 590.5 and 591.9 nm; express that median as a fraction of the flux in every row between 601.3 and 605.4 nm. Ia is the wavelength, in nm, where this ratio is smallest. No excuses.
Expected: 602.934 nm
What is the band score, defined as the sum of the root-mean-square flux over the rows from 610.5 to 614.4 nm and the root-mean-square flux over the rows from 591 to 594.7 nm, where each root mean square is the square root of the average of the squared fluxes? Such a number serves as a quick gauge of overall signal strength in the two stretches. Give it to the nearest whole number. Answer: 529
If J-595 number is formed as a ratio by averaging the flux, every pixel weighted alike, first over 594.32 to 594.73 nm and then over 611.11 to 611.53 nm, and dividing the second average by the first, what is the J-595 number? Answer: 0.83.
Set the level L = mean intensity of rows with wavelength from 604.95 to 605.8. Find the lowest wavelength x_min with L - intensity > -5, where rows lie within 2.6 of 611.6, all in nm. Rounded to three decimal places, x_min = 609.073 nm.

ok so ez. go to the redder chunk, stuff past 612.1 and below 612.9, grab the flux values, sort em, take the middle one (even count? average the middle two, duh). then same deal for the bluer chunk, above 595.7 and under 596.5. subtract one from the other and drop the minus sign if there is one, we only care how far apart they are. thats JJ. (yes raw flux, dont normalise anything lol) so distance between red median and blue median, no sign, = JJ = 38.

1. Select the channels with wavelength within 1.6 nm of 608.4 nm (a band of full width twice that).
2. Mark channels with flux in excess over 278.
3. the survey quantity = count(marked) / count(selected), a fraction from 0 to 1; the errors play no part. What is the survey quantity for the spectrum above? 0.2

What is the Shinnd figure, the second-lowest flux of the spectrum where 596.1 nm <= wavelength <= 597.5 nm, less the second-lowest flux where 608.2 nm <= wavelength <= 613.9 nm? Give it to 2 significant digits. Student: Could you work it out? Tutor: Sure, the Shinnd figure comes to 44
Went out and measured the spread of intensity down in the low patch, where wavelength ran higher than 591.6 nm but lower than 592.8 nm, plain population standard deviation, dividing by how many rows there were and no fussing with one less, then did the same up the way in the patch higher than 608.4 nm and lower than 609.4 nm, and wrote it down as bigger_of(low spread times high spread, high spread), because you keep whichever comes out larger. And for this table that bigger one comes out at 996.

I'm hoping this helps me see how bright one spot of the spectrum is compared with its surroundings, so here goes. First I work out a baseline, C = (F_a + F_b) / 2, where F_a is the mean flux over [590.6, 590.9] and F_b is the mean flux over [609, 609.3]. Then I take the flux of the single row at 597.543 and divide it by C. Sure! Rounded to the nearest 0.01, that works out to 1.08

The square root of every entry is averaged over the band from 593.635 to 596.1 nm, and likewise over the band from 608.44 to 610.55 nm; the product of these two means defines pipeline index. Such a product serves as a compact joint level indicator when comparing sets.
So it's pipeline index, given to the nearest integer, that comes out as 271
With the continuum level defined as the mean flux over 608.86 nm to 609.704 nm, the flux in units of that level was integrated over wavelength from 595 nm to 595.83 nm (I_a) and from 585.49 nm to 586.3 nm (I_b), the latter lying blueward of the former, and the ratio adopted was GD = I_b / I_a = 0.95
